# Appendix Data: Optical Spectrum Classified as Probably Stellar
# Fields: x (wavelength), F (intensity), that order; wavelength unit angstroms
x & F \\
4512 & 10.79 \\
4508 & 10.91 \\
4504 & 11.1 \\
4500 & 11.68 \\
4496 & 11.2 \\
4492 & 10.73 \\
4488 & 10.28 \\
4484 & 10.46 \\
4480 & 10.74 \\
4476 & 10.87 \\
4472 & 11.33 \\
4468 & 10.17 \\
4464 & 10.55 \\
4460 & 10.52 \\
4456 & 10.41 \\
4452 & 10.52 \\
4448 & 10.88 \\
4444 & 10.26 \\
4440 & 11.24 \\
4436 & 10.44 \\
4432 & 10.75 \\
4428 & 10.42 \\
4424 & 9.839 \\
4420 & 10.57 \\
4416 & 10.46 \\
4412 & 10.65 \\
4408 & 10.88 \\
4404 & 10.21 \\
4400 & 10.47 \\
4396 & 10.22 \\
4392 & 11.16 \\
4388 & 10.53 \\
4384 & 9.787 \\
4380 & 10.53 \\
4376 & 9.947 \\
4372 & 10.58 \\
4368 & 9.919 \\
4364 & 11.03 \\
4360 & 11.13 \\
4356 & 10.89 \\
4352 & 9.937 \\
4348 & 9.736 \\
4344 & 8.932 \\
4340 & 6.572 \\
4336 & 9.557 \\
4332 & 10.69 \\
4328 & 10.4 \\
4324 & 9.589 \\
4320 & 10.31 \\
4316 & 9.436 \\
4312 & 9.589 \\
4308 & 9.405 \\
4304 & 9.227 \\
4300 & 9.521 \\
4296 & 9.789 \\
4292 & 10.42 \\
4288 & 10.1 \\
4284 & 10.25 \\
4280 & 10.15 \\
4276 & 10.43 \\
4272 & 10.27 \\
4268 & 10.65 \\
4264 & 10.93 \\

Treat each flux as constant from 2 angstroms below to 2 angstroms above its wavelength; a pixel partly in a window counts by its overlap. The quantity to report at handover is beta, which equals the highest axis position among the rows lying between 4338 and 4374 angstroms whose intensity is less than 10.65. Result 4372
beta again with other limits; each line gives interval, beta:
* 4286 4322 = 4320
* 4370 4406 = 4404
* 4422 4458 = 4456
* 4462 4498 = 4488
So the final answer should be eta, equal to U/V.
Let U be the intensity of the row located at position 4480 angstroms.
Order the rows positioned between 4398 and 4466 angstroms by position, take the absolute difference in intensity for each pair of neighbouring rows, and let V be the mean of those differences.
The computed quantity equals 27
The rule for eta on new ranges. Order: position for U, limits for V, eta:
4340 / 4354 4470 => 14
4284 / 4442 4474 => 26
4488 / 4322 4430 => 14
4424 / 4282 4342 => 15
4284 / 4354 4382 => 18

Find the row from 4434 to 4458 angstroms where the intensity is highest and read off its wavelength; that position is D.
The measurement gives 4440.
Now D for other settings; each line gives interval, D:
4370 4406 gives 4392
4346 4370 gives 4360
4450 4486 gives 4472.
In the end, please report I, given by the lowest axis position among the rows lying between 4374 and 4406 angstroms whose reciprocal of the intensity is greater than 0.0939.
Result 4376 angstroms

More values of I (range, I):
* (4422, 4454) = 4424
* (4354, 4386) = 4368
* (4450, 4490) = 4452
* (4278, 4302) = 4280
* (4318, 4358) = 4320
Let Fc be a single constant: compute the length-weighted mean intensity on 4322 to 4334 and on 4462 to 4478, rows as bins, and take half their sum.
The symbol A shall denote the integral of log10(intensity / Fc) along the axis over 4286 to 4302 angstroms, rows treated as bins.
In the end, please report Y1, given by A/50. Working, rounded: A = -0.4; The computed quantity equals -0.007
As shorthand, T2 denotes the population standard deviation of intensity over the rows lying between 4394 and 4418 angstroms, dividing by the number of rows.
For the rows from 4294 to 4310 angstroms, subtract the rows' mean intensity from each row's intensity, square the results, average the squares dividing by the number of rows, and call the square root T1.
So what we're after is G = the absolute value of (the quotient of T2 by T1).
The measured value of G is 1.15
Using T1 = 0.20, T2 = 0.23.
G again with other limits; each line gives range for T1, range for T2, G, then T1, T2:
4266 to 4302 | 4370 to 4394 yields 1.39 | 0.32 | 0.45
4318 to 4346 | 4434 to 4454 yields 0.27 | 1.30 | 0.35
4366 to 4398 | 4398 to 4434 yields 0.68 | 0.43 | 0.29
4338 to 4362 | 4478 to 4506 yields 0.29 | 1.51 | 0.44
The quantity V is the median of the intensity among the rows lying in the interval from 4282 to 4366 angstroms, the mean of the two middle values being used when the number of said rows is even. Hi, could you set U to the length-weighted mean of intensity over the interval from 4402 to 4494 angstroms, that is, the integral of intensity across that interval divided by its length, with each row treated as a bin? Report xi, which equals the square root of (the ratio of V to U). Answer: 0.96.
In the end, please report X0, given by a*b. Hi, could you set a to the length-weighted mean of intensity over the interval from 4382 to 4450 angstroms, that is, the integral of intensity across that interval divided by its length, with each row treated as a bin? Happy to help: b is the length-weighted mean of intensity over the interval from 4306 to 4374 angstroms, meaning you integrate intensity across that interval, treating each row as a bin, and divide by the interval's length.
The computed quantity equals 104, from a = 10.52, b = 9.9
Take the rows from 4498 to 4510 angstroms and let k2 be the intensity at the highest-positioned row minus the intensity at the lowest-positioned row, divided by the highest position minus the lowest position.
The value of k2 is -0.10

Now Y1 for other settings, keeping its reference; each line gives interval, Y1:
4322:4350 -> -0.030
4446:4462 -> 0.001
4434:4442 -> 0.002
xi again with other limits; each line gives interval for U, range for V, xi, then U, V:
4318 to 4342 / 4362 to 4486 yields 1.05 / 9.5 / 10.5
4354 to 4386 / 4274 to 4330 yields 0.97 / 10.5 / 9.9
